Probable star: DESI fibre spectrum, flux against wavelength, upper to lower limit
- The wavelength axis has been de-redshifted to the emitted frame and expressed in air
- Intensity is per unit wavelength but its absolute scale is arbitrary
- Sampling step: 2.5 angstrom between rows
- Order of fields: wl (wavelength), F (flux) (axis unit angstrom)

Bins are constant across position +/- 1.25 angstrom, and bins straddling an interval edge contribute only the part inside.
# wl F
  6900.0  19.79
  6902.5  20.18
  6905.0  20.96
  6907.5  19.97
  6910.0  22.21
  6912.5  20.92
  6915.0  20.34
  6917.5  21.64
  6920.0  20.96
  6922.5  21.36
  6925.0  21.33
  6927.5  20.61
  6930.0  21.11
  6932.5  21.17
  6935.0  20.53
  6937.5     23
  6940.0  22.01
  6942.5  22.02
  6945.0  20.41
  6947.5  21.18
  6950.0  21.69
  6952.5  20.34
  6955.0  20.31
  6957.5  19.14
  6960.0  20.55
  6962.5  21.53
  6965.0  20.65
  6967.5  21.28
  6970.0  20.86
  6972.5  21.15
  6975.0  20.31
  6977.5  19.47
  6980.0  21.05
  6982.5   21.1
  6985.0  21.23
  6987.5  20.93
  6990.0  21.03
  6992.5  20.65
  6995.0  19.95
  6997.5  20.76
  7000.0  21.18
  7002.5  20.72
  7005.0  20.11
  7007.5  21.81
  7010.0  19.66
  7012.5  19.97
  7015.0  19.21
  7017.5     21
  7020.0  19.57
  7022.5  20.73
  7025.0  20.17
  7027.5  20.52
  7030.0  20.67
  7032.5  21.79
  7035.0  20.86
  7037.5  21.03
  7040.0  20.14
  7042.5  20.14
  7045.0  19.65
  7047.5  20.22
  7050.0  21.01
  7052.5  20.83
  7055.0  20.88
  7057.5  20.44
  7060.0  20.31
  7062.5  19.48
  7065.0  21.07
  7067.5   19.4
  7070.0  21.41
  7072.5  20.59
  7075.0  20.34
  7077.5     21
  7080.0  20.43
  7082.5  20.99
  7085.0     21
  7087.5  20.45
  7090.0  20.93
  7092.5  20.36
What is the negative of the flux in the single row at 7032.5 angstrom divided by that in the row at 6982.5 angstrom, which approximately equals -1.03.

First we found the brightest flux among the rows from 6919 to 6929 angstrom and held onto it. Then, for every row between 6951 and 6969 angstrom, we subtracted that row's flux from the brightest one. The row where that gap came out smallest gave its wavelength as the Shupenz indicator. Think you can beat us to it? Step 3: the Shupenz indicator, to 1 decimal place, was 6962.5 angstrom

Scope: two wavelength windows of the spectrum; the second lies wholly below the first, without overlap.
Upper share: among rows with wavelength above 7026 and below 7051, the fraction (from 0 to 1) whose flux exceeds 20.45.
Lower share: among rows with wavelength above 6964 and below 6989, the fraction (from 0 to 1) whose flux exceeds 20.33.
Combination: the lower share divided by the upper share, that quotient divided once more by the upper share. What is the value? 2.2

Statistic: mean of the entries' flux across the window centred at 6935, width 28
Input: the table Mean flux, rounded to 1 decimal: 21.3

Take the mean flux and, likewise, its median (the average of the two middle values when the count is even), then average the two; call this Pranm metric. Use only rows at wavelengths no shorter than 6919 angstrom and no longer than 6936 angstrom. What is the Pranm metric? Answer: 21.1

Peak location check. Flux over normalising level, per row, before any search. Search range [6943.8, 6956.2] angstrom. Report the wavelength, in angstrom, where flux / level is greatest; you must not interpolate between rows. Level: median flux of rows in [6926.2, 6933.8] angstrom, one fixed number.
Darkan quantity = 6950.0 angstrom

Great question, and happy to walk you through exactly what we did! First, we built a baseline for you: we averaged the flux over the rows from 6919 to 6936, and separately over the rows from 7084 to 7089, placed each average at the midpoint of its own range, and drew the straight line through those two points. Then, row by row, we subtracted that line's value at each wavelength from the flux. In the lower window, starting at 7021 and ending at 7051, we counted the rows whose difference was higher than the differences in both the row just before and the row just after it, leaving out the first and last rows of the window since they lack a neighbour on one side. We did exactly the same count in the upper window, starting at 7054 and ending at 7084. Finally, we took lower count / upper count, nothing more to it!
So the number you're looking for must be 1.00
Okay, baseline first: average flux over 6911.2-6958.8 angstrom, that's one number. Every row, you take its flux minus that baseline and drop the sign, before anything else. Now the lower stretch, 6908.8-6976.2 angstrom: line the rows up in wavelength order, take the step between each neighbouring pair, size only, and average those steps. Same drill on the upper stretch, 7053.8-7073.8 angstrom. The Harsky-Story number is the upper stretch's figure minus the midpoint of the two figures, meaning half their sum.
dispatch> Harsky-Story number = 0.22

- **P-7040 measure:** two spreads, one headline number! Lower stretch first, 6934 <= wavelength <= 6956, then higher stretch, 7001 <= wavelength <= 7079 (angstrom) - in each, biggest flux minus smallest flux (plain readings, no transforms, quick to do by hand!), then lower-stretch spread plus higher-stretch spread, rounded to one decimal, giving 5.3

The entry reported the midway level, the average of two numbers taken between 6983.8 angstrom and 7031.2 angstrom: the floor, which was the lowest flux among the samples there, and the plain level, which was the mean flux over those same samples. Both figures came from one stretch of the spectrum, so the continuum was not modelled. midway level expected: 19.9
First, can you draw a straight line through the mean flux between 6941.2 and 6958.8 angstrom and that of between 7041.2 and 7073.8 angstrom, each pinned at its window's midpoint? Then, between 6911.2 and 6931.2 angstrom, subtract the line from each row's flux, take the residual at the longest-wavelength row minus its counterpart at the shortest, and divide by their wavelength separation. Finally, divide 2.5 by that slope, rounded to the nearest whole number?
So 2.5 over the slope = 182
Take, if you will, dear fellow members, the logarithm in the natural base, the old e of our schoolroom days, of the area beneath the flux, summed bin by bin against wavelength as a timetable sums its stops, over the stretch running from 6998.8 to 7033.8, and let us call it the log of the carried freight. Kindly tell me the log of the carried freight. 6.6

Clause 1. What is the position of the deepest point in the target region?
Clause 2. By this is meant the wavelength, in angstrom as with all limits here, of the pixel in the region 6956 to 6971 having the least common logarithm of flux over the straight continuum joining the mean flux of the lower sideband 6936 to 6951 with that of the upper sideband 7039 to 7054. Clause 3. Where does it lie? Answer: 6957.5 angstrom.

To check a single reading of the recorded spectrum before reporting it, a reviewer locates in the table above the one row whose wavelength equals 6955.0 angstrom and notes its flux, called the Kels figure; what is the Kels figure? 20.31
